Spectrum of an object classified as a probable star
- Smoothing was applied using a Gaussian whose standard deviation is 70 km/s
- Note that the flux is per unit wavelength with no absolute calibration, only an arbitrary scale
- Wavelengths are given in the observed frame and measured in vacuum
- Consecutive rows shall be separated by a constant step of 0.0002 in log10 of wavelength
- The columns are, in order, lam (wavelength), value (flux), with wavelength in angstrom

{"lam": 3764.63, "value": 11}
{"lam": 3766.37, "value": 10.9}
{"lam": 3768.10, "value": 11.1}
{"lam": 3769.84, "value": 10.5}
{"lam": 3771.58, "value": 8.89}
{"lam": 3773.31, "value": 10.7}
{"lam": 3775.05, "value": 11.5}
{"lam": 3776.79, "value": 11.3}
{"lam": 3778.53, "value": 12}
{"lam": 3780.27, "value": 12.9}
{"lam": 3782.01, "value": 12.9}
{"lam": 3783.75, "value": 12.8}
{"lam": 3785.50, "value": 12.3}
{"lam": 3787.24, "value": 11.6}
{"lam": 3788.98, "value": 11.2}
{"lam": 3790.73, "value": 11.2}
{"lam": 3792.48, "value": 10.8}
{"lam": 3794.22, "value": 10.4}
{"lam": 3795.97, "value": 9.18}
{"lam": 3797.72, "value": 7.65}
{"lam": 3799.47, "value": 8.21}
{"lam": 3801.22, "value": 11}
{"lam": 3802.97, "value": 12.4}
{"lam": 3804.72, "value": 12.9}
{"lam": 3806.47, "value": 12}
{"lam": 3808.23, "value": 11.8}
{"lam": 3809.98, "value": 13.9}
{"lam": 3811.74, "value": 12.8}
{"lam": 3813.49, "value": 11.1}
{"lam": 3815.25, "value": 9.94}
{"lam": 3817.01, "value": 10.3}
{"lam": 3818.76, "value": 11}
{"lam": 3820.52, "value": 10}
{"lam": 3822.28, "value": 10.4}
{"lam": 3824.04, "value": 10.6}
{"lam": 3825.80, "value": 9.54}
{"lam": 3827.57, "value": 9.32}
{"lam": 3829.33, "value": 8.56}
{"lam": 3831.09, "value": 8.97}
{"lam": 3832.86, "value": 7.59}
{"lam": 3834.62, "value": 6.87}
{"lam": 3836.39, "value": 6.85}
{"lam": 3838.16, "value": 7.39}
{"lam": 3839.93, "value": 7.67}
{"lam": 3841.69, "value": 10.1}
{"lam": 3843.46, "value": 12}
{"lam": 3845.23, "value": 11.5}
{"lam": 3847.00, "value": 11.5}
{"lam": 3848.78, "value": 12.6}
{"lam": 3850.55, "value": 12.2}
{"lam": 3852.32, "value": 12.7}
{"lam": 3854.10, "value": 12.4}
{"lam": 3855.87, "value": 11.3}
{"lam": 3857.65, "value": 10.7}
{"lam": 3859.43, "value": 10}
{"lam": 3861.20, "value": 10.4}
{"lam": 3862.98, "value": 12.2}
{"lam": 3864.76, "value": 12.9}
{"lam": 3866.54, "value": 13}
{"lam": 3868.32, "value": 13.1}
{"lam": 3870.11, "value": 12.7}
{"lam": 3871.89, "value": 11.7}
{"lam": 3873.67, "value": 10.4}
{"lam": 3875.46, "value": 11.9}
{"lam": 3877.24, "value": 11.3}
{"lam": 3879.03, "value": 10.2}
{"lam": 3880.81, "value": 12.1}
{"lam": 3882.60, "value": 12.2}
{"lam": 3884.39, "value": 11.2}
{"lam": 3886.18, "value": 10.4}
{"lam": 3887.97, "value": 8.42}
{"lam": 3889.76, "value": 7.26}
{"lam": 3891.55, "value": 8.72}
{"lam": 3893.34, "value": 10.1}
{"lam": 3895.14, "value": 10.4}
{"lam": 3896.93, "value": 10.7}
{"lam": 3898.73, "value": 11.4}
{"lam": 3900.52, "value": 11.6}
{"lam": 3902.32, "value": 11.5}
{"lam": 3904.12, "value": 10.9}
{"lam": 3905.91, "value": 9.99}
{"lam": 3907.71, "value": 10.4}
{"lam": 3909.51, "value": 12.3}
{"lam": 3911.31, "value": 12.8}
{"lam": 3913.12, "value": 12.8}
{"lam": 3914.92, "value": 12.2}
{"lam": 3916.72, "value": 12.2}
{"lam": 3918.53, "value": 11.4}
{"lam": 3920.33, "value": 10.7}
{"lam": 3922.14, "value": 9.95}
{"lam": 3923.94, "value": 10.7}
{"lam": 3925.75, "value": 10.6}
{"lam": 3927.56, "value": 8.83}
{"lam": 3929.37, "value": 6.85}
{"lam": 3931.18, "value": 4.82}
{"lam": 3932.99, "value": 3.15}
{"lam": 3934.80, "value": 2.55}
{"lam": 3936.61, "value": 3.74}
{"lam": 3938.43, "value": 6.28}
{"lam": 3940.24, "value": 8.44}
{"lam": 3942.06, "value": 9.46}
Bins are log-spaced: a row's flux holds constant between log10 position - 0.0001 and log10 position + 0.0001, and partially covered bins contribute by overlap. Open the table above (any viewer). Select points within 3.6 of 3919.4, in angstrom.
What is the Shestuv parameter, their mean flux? 11.1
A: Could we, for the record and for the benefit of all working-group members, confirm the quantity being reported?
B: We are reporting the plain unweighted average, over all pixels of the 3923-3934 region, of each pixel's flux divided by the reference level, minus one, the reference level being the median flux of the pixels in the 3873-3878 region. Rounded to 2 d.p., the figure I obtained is -0.34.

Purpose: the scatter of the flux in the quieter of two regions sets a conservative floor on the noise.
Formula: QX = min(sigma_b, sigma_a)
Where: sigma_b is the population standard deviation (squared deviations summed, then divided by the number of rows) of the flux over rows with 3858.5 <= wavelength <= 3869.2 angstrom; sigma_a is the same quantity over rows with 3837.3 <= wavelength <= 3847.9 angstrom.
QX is 1.3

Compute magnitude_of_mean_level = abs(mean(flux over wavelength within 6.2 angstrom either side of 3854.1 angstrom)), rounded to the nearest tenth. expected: 11.7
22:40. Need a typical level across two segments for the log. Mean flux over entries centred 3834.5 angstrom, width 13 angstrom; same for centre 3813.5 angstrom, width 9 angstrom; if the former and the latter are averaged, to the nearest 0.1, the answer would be 9.7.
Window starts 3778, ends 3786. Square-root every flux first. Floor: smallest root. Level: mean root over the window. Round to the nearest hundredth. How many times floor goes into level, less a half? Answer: 0.52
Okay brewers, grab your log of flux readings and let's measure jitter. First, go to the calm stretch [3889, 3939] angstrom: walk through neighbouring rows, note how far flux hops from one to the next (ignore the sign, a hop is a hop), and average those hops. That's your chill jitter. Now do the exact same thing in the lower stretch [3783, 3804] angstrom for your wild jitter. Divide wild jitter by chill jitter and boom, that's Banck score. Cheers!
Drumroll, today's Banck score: 1.00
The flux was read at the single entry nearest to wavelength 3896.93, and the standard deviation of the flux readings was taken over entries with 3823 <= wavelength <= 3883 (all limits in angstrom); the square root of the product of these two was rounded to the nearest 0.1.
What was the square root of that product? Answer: 4.5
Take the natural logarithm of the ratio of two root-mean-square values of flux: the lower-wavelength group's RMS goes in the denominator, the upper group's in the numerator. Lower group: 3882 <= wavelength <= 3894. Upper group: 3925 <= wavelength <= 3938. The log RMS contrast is -0.43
